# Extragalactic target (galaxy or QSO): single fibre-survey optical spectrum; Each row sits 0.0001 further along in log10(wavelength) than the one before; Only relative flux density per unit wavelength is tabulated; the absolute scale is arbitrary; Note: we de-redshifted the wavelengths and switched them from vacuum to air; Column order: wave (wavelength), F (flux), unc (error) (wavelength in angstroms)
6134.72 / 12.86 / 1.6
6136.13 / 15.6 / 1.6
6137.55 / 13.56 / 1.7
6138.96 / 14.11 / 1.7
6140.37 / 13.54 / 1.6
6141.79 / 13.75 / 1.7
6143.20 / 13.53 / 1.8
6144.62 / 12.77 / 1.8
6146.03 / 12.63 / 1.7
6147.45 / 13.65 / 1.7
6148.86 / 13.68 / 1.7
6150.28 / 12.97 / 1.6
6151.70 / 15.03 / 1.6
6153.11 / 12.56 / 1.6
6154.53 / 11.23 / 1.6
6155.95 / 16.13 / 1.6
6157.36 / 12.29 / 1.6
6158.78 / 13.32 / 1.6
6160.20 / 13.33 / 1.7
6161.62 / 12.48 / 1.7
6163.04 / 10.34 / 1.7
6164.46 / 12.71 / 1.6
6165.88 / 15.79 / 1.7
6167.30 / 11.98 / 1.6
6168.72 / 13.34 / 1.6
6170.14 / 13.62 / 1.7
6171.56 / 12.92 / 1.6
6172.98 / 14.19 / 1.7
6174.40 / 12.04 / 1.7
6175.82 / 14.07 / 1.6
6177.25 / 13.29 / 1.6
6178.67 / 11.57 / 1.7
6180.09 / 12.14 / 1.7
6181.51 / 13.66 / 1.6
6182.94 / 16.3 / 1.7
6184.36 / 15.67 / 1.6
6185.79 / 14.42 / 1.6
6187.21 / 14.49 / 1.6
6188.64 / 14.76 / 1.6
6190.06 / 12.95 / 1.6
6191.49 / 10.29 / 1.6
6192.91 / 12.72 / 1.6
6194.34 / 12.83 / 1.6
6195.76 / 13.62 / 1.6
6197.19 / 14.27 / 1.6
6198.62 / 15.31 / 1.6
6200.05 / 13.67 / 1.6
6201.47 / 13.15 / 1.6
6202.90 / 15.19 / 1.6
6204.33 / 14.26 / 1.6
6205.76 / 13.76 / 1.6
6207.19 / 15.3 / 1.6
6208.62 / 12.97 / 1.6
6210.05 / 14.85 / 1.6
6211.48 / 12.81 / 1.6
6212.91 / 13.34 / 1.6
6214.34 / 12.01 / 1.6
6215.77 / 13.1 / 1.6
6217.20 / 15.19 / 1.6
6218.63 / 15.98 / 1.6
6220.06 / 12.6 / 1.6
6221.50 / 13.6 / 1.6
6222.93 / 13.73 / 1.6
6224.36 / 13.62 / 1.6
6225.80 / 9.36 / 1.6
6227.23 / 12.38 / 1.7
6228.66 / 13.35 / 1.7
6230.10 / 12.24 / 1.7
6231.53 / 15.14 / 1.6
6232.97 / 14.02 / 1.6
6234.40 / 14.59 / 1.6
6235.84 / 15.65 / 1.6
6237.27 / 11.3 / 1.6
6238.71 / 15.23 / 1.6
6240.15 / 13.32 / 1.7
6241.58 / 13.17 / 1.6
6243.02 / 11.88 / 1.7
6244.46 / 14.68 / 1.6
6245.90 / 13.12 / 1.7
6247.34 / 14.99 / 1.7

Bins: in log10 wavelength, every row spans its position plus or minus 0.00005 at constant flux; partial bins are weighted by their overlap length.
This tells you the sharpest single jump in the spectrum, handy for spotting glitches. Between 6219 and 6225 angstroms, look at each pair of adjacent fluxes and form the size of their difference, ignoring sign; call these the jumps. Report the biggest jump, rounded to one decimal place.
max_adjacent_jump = 1.0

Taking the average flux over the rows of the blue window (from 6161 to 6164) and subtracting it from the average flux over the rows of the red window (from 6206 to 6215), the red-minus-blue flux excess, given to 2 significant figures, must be 2.1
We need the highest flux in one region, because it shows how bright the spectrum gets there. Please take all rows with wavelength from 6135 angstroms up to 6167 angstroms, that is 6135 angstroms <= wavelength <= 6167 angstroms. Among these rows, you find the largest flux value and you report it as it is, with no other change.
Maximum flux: 16.13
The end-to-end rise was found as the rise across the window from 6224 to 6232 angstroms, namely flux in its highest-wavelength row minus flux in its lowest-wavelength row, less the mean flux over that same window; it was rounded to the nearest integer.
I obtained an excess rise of -11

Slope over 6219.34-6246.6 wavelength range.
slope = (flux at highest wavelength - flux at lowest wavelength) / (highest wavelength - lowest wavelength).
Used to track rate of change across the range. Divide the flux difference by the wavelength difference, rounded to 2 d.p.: 0.02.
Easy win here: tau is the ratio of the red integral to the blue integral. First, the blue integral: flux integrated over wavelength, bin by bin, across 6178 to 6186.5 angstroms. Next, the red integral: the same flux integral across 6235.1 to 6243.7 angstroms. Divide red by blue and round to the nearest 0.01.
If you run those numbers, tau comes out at 0.97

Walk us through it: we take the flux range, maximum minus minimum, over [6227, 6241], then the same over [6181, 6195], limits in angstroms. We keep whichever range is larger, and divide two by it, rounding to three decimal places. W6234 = 0.333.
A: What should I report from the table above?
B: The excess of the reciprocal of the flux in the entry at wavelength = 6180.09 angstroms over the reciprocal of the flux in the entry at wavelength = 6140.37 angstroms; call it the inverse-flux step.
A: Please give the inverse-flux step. 0.009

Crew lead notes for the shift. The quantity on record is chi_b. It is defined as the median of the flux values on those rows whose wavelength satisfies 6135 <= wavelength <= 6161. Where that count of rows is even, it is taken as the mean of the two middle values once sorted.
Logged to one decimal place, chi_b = 13.5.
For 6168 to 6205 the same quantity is 13.6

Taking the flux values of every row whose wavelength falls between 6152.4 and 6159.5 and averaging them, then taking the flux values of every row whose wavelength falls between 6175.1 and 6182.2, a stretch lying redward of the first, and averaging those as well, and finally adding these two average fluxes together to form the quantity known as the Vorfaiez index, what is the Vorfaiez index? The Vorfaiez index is 26.1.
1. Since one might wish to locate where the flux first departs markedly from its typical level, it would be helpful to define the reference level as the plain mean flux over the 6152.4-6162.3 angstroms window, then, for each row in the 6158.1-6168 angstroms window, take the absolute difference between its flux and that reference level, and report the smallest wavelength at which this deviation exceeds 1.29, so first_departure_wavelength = 6163.04 angstroms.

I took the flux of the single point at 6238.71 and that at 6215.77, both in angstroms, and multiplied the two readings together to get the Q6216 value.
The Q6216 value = 200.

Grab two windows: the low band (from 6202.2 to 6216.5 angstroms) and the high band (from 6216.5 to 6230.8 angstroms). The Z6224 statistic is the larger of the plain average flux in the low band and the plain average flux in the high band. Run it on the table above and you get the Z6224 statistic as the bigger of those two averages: 13.76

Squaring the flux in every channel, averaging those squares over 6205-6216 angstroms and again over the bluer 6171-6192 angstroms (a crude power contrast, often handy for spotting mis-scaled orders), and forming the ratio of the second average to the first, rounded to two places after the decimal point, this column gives 1.01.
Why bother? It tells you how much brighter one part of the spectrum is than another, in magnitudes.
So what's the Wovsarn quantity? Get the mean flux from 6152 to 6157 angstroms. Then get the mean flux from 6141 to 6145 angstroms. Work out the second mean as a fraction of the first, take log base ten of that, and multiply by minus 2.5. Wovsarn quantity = 0.00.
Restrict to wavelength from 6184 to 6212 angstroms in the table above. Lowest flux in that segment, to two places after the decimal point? 10.29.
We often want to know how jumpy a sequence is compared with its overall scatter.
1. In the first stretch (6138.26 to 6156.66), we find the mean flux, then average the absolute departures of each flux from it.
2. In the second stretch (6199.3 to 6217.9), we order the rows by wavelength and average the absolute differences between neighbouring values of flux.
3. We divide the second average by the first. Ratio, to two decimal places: 1.70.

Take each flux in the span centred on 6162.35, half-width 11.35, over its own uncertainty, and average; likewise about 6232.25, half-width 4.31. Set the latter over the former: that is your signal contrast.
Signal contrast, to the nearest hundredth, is 1.08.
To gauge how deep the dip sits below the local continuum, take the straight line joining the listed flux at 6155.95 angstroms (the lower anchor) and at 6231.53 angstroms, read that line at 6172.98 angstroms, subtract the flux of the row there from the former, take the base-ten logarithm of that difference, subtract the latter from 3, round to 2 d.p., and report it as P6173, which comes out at 2.77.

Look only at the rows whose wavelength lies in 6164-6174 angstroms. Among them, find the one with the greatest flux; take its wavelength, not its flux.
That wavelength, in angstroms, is 6165.88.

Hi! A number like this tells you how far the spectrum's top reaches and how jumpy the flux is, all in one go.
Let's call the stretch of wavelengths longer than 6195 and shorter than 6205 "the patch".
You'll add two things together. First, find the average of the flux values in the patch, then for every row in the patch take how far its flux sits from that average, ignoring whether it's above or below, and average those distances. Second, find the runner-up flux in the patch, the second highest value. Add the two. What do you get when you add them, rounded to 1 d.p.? 15.8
